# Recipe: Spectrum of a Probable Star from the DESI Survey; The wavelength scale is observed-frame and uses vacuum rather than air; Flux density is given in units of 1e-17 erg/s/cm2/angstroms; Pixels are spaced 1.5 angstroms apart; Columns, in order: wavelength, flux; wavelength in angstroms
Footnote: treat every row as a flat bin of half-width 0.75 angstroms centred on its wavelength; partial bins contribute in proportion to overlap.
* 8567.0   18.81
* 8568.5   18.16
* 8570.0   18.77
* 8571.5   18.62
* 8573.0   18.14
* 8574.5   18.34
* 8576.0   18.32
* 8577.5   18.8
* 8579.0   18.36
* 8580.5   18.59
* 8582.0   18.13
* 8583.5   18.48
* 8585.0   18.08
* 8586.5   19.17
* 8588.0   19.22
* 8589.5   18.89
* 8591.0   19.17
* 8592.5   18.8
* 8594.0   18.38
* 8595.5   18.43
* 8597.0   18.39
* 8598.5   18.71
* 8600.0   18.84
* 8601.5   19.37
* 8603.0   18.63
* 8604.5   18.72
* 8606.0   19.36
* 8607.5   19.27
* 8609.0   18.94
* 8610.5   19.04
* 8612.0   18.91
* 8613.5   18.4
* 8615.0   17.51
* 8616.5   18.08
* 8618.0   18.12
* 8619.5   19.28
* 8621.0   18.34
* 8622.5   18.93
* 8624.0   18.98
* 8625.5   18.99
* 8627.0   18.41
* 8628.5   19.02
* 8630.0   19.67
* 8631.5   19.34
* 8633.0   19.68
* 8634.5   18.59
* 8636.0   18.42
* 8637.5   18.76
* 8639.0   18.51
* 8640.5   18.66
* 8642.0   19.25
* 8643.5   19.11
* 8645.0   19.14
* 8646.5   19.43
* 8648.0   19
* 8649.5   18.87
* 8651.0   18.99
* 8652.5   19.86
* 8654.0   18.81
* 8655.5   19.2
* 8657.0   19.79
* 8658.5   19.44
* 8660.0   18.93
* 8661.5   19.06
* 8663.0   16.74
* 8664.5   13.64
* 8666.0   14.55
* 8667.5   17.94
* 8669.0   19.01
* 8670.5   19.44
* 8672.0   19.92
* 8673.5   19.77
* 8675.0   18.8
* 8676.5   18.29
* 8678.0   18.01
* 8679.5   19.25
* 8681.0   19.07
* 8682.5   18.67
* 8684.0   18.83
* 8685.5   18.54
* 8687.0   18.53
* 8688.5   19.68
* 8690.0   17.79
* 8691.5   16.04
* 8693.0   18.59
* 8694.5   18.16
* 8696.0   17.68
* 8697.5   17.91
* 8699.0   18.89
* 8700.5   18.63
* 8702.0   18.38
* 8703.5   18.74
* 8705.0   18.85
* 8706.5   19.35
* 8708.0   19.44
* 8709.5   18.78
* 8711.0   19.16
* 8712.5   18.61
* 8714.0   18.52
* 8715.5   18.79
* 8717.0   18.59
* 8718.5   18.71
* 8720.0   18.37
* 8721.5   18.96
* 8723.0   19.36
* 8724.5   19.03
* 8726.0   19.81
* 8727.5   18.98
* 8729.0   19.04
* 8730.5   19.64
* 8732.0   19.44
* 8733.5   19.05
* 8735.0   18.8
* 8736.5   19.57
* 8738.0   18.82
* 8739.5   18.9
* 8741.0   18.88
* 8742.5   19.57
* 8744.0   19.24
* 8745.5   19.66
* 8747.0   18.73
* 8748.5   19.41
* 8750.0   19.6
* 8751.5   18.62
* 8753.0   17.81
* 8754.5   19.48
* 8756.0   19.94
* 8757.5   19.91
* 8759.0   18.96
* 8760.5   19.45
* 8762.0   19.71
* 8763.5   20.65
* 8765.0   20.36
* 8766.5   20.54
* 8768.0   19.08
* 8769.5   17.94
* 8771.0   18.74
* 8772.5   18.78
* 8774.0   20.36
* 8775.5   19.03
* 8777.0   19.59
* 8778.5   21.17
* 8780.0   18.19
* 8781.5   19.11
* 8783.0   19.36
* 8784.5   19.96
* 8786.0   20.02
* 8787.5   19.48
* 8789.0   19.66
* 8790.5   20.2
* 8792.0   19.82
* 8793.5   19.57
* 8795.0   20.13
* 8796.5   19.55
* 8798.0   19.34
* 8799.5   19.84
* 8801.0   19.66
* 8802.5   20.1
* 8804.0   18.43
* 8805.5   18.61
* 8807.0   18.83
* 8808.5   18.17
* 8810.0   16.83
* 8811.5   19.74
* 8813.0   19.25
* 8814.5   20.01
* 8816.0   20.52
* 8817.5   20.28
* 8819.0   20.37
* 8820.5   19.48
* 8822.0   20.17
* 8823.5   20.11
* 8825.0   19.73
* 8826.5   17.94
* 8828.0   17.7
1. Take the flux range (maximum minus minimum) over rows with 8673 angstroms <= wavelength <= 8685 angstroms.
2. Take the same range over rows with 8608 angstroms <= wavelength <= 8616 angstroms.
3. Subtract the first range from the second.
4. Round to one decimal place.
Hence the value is -0.2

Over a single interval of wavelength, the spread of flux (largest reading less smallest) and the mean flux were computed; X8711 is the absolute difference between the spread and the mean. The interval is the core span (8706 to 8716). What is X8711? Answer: 18.0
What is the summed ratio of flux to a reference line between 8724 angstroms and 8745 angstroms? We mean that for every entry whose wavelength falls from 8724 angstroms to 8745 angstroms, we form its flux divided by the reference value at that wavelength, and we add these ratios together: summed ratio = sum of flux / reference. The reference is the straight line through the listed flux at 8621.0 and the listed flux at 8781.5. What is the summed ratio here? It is 14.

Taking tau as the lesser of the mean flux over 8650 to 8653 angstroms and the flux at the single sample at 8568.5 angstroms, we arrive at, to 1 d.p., 18.2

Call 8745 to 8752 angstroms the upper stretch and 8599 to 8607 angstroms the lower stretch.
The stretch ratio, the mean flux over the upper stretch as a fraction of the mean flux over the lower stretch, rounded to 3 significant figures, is 1.01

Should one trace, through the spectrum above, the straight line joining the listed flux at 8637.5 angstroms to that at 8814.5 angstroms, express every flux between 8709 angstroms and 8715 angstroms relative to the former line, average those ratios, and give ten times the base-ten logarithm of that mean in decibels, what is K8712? -0.12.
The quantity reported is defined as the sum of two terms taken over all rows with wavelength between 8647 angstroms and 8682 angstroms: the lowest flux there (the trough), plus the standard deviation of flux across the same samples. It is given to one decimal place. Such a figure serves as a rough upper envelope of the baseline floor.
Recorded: 15.2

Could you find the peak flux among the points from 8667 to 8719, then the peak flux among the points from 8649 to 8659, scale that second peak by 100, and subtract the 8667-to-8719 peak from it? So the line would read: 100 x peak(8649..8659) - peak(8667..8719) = 1966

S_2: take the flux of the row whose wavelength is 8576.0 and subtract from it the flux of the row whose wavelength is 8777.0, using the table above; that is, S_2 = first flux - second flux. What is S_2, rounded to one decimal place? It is -1.3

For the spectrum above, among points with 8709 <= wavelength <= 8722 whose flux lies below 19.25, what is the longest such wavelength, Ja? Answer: 8721.5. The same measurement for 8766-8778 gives 8775.5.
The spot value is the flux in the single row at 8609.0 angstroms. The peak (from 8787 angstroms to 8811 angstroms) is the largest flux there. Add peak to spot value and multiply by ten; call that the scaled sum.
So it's 391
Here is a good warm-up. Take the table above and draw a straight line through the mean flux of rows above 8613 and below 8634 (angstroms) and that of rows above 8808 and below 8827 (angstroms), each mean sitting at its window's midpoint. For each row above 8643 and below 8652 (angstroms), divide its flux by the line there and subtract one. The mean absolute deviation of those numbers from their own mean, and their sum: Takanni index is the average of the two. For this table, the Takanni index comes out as 0.04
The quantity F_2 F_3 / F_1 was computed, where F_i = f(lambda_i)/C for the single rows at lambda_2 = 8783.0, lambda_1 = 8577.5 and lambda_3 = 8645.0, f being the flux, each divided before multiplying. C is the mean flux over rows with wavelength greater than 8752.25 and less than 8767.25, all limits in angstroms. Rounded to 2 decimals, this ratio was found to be 1.00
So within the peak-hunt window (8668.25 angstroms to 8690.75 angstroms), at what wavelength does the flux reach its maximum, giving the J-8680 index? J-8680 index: 8672.0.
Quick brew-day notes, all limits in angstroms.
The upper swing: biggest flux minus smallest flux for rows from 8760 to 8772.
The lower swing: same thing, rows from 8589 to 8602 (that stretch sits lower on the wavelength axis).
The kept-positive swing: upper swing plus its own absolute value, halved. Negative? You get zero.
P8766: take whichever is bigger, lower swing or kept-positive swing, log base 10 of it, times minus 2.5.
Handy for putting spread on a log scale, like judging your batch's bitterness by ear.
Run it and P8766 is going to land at -1.1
